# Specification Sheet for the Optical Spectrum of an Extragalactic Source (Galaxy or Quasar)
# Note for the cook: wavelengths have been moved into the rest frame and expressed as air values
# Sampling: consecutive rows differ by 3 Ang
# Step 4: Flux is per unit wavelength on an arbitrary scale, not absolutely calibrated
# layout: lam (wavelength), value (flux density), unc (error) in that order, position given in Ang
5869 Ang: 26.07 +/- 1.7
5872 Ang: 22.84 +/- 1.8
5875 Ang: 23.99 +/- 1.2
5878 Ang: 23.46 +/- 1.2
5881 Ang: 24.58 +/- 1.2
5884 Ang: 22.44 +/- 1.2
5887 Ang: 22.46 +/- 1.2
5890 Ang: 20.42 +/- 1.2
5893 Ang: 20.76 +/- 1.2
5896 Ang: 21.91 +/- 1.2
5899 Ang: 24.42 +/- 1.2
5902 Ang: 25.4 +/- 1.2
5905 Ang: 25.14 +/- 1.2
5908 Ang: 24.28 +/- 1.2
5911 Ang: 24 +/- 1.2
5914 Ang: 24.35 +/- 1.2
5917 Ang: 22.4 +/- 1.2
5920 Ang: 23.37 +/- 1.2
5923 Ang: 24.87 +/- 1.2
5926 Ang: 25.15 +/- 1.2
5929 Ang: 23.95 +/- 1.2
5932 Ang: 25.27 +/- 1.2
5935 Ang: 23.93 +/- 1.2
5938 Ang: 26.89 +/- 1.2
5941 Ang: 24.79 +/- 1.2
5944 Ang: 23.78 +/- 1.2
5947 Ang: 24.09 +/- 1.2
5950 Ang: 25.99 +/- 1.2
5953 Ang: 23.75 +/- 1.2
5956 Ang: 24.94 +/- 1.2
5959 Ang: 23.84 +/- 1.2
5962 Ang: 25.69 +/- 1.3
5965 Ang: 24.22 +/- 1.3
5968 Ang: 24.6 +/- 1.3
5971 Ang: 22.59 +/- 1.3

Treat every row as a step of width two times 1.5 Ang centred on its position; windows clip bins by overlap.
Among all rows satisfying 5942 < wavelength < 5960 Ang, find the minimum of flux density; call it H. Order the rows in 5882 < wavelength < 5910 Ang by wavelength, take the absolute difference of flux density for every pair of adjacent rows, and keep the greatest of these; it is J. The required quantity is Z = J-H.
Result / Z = -21.2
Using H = 23.75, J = 2.51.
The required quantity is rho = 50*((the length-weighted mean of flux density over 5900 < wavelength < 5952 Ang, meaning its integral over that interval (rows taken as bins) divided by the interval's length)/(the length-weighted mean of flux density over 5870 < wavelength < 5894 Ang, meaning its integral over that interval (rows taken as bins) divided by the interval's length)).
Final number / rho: 54.0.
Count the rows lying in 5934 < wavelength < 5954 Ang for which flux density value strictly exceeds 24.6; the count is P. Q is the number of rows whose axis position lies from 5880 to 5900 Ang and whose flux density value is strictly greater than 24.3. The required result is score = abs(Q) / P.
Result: 0.7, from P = 3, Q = 2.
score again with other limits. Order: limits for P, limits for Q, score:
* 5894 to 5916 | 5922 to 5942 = 2.5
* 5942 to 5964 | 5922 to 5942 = 1.7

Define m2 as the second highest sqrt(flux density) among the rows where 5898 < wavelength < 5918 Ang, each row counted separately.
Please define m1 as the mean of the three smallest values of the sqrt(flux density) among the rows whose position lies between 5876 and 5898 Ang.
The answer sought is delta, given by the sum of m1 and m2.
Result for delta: 9.60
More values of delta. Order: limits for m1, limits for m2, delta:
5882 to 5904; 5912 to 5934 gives 9.60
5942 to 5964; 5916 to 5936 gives 9.89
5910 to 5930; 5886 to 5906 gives 9.83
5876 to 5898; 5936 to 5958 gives 9.68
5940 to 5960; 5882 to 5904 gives 9.82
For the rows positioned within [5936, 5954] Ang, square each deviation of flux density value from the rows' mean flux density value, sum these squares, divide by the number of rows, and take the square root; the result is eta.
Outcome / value 1.2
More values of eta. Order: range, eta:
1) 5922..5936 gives 0.6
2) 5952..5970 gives 0.7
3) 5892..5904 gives 1.9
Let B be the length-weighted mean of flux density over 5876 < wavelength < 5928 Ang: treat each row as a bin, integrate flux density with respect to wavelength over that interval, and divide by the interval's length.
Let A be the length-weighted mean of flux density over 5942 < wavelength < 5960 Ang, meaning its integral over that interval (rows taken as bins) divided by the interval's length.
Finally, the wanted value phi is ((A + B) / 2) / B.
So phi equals 1.02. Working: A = 24.4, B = 23.5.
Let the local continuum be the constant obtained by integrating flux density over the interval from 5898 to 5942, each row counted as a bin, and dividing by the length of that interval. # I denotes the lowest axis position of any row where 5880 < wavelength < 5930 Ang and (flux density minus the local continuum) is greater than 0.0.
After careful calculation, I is 5881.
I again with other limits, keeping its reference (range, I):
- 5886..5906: 5902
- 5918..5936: 5923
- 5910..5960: 5923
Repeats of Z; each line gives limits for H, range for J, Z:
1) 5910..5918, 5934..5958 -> -19.4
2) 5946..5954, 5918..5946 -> -20.8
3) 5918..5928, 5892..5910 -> -20.9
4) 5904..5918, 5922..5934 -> -21.1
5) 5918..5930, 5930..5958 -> -20.4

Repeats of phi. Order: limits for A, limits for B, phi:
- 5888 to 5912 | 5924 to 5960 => 0.97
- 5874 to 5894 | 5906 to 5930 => 0.97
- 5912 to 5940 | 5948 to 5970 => 1.00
